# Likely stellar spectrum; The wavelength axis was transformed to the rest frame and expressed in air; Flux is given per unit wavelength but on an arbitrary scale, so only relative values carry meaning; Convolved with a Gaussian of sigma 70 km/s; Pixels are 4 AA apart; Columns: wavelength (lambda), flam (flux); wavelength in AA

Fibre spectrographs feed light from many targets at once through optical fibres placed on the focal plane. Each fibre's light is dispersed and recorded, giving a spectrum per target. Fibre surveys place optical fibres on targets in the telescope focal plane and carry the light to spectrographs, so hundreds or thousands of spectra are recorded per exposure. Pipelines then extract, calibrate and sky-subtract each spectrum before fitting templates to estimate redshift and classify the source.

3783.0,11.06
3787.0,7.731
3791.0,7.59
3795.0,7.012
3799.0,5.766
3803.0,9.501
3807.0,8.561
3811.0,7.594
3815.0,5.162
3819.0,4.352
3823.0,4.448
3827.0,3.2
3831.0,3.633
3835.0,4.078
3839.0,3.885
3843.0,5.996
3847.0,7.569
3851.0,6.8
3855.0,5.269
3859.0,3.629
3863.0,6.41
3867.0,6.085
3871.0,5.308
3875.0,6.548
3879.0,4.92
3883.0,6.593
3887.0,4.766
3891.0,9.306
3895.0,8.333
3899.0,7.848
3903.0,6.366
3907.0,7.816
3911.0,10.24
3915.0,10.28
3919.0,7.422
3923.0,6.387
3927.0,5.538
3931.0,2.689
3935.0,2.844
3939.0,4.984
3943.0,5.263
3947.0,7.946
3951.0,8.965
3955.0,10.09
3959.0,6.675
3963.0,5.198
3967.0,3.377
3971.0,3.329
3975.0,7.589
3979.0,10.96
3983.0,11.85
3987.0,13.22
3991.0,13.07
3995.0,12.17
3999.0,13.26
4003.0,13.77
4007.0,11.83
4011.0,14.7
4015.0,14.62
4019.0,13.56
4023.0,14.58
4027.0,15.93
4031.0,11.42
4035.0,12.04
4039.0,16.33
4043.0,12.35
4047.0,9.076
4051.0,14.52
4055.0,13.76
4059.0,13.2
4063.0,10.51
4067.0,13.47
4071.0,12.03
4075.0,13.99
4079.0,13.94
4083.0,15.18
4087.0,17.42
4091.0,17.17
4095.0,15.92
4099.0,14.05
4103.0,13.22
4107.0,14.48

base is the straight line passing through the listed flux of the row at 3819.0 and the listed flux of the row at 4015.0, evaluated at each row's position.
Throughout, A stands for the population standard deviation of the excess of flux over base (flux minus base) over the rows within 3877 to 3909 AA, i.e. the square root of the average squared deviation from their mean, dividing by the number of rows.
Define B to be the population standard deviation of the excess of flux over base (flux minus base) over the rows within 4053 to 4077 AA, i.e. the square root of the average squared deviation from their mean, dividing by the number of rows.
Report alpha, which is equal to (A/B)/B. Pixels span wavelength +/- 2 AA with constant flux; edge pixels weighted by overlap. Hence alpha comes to 0.9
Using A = 1.3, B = 1.3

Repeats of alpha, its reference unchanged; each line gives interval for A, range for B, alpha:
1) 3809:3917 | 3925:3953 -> 0.4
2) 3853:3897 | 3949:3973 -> 0.1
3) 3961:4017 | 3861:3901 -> 2.2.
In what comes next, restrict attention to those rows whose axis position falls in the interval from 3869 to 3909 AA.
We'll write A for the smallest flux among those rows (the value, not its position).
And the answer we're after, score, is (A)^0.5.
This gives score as 2.2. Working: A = 4.766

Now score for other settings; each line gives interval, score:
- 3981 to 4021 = 3.4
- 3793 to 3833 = 1.8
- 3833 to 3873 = 1.9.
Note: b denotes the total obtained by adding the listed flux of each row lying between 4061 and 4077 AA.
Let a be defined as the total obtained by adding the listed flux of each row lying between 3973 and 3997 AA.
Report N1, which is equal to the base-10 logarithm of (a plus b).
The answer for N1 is 2.08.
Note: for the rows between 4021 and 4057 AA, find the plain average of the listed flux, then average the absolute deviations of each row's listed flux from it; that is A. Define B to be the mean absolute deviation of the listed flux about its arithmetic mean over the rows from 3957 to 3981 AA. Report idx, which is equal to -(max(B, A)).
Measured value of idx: -2.22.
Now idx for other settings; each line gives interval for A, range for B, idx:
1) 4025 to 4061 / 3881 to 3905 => -1.74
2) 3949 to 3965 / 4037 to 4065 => -1.86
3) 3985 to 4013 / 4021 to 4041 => -1.86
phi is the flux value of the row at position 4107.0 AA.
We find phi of 14.48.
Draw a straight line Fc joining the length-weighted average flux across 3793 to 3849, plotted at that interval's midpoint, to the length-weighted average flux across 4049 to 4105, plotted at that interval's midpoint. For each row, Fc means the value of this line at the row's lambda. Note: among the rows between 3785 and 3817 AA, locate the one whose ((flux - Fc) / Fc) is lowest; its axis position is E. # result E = 3815.0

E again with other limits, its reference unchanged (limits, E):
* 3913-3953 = 3931.0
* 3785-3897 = 3859.0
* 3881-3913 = 3887.0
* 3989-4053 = 4047.0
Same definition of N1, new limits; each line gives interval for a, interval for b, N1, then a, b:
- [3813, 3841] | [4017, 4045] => 2.10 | 29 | 96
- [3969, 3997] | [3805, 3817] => 1.97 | 72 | 21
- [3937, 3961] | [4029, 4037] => 1.83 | 44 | 23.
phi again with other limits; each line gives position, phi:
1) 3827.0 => 3.2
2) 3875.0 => 6.548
